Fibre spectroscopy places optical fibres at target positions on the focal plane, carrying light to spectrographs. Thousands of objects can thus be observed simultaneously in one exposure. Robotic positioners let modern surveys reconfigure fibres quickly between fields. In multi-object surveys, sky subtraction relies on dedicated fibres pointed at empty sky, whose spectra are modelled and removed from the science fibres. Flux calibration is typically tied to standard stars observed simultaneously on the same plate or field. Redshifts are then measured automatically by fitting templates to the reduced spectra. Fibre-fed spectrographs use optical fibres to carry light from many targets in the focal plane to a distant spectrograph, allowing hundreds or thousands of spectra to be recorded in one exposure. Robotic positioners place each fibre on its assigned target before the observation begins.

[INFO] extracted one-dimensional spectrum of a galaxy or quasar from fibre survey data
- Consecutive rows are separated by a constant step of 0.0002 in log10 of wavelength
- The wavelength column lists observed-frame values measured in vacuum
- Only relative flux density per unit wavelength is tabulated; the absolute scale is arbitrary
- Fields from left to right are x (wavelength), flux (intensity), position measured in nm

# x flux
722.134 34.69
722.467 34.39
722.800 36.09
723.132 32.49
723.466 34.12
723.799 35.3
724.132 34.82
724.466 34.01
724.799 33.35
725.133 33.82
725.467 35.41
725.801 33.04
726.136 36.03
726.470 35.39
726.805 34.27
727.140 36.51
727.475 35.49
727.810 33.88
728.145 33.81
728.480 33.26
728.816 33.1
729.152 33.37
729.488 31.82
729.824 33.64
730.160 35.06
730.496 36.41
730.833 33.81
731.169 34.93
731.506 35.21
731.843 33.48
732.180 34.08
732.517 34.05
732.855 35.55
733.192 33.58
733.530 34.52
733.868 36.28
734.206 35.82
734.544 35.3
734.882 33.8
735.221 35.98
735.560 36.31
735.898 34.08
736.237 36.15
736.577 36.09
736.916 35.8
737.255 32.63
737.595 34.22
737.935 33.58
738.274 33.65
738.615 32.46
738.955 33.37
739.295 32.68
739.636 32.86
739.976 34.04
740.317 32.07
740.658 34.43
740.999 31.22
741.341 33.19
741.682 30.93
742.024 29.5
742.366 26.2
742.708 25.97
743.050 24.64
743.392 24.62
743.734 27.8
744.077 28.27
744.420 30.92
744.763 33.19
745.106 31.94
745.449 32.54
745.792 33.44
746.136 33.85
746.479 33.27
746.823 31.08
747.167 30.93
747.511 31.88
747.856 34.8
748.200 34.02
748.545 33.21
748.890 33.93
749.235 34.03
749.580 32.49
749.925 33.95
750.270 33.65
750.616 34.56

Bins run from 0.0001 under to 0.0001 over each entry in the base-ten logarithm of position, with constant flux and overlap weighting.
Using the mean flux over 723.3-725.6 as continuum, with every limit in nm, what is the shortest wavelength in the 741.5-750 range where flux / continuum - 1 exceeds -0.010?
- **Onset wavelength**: 747.856 nm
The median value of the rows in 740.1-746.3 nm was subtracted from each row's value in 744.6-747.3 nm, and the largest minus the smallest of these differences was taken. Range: 2.9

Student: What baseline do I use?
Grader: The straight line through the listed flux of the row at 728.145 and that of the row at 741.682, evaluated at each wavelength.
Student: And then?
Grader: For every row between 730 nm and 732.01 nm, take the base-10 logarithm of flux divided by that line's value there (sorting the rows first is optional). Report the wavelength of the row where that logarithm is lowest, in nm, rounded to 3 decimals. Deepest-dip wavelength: 731.843 nm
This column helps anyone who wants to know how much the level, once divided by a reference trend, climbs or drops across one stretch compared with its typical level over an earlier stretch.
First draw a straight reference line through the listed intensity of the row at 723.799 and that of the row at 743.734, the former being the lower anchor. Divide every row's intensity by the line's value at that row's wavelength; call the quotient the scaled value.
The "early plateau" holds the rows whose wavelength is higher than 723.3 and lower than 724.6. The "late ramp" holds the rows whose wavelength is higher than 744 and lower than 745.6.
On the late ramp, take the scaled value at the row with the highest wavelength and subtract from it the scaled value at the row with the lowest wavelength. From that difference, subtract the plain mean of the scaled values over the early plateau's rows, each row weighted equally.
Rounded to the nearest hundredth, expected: -0.80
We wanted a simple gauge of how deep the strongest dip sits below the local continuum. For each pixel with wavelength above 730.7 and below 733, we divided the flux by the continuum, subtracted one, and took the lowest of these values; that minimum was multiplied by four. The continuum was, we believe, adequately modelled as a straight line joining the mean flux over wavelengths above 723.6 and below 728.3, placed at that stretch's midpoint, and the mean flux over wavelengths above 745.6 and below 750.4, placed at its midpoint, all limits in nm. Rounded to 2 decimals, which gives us -0.09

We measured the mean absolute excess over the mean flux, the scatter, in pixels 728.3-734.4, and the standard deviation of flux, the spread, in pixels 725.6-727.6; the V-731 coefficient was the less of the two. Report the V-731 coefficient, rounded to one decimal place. 1.0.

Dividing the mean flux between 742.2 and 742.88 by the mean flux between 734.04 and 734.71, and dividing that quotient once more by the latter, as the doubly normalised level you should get 0.0206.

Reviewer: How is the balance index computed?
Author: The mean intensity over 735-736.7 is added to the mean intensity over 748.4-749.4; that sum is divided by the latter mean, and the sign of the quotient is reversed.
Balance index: -2.06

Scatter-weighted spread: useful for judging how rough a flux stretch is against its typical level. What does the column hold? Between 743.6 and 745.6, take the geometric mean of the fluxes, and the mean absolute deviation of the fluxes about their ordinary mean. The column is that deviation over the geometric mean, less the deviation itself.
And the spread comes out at -1.77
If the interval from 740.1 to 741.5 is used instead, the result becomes -1.05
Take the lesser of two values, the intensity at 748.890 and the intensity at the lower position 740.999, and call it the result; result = 31.2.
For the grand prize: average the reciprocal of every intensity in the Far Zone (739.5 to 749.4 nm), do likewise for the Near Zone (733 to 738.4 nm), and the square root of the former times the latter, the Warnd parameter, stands 0.0304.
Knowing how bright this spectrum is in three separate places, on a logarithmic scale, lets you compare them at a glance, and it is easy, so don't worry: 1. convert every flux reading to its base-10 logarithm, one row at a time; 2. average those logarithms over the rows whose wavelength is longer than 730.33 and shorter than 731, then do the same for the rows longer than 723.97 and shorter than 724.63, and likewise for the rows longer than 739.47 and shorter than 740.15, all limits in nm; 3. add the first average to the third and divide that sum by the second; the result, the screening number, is 2.00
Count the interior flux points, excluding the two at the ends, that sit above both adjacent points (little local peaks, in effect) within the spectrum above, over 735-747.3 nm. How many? 10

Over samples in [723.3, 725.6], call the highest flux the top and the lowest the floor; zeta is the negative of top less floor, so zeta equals -2.1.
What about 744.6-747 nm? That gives -2.8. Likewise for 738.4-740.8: -2.4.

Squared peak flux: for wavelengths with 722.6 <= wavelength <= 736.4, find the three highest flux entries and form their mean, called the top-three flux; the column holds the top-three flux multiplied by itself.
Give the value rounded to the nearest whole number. 1326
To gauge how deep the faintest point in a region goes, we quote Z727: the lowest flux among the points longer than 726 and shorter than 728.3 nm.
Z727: 33.81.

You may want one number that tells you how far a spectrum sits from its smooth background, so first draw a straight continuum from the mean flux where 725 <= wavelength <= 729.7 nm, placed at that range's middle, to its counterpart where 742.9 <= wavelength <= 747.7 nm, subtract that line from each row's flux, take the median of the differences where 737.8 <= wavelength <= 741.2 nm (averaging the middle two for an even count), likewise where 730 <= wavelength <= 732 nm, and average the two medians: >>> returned 1.4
